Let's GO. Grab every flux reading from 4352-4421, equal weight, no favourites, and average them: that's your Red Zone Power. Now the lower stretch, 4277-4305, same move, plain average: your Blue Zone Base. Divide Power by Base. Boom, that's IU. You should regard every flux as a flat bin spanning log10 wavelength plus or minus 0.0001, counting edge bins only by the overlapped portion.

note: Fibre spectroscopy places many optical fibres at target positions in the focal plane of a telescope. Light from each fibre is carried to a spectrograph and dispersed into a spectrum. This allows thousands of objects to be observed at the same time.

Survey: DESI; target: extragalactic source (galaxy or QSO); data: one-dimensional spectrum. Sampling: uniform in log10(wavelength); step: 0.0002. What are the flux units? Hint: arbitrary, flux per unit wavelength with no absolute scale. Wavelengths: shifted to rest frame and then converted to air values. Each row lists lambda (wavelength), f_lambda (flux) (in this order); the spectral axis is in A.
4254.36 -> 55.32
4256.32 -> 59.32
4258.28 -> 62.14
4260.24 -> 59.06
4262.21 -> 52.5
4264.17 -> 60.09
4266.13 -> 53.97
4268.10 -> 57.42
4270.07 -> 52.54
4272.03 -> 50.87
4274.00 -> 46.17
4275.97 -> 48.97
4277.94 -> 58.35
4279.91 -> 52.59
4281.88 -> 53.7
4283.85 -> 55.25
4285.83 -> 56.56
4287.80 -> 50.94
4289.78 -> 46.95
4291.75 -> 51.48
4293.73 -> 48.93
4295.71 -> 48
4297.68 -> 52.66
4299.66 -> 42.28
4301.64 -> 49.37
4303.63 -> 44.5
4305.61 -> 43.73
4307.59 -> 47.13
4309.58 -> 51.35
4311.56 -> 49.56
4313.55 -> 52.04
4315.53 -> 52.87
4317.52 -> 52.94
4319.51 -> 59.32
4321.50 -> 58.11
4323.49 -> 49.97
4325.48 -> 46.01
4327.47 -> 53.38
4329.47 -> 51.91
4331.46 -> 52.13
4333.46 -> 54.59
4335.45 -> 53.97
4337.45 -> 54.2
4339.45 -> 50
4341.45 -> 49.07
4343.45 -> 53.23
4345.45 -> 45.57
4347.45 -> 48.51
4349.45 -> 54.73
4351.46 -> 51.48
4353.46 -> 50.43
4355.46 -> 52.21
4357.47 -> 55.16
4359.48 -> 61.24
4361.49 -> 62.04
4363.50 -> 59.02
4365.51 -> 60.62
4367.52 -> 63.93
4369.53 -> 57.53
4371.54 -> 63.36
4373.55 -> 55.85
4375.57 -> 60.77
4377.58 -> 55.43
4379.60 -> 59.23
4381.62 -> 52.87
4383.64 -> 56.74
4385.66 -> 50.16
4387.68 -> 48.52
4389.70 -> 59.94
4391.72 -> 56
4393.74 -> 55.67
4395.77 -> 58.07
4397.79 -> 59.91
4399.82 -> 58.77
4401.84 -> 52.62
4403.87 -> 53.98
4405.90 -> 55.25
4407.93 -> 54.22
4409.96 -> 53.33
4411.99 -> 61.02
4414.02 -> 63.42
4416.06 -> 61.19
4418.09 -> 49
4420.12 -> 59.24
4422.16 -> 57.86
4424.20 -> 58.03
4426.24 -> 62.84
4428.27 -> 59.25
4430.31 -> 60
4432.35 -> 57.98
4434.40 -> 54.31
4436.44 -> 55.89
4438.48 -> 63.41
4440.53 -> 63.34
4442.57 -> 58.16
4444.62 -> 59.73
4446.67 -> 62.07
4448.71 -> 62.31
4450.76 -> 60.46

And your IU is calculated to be 1.12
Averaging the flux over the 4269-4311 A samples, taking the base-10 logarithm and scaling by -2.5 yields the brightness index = -4.25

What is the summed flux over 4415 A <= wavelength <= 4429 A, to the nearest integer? 407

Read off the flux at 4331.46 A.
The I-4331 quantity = 52.13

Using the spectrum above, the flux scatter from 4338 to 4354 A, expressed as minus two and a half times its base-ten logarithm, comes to -1.1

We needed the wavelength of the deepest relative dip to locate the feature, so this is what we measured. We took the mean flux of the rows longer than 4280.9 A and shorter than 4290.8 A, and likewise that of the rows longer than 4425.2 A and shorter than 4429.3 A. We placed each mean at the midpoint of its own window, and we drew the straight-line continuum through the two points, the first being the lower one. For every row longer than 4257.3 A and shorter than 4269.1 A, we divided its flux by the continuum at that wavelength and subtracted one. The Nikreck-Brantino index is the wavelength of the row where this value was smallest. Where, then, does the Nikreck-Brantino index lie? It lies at 4262.21 A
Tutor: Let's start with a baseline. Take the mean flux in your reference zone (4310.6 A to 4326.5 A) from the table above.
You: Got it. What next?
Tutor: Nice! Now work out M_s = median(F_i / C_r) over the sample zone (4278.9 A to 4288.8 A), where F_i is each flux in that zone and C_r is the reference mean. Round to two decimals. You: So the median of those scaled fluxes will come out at 1.02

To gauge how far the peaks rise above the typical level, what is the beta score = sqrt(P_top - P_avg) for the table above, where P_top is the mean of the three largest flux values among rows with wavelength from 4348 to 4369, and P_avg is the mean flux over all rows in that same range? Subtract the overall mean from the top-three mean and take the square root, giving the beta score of 2.3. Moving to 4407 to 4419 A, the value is 2.2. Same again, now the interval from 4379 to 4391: 2.0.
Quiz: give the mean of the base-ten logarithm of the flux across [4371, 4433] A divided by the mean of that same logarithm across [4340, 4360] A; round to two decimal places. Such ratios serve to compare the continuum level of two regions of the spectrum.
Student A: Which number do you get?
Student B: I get 1.02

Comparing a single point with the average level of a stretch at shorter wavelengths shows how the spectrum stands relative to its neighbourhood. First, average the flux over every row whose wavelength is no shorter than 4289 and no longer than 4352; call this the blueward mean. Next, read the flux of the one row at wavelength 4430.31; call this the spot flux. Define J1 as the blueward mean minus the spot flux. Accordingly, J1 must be -9.4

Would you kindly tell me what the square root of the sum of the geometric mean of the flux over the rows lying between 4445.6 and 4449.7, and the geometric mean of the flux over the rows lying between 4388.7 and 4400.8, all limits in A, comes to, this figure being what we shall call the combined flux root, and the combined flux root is 11.0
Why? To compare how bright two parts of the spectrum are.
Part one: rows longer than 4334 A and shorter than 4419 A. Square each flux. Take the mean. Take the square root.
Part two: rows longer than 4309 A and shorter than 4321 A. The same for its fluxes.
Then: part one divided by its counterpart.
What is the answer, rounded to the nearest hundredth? 1.05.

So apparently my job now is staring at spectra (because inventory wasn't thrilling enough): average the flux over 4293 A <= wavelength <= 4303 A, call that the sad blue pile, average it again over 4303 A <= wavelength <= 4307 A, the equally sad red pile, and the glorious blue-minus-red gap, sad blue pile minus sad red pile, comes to 4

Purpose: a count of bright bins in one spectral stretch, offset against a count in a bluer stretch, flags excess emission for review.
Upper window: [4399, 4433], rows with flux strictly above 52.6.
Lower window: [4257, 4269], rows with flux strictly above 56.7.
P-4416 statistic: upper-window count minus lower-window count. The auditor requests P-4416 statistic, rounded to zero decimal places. 12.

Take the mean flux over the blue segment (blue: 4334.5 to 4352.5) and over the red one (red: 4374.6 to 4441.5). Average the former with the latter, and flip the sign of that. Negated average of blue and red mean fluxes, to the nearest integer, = -54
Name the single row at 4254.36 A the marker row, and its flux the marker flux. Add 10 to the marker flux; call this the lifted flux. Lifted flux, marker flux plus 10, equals 65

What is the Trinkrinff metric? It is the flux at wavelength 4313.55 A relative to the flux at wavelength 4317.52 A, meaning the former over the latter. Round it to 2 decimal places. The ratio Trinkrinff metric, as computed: 0.98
